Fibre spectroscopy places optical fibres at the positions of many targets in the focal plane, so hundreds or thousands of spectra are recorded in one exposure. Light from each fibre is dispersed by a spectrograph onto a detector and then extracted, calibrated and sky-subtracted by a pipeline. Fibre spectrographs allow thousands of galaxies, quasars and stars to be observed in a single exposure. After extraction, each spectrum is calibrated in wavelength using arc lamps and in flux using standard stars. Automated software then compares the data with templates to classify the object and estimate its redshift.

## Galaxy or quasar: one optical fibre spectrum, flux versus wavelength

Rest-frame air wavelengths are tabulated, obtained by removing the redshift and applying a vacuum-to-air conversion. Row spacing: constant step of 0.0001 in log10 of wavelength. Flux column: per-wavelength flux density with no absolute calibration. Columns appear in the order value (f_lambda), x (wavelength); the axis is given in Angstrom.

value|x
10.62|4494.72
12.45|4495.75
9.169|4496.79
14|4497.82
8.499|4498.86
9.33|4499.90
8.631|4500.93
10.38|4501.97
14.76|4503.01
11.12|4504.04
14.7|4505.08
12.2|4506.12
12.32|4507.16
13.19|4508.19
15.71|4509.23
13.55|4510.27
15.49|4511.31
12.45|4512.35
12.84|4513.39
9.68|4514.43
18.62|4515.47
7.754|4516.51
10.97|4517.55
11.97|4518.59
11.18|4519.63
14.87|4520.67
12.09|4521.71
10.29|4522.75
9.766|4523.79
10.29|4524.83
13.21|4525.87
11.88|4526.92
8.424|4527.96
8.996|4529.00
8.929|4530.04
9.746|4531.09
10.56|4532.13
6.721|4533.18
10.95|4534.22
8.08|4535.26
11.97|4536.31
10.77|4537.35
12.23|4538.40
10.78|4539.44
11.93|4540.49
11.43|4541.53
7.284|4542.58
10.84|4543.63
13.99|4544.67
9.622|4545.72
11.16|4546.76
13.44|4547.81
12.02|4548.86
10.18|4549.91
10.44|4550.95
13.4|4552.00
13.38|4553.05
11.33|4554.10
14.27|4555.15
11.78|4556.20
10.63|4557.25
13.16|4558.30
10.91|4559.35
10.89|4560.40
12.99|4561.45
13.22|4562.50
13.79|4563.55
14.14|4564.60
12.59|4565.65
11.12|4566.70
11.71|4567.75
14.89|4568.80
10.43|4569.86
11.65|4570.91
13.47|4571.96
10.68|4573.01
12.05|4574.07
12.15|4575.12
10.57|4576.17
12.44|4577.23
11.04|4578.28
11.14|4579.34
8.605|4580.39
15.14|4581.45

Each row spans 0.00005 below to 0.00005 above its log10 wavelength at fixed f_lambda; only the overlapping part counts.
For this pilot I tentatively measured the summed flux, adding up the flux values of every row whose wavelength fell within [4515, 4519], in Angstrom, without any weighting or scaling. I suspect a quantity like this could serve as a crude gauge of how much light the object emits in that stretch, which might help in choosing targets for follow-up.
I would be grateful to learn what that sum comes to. 49.3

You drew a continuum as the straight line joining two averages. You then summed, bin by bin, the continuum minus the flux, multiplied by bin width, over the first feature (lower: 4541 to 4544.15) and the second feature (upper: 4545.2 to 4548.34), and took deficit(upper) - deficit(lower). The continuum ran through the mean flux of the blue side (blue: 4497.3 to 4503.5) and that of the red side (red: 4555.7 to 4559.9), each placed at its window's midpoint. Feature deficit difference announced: -5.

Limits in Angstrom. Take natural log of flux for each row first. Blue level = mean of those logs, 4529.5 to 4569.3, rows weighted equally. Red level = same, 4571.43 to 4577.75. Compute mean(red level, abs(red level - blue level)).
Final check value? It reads 1.26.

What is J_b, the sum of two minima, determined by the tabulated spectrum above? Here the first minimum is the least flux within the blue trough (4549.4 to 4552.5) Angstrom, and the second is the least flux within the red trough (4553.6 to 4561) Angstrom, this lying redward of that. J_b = 20.8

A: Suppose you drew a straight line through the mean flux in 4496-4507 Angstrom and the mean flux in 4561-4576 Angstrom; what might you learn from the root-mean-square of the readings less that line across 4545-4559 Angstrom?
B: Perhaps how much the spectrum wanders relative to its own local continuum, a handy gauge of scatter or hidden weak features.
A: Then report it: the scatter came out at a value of 1.44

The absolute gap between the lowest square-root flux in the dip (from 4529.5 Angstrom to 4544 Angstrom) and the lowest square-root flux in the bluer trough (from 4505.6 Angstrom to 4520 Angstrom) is 0.19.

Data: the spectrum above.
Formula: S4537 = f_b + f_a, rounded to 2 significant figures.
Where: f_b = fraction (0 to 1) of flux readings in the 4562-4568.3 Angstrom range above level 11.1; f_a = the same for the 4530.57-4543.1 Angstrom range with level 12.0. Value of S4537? 1.1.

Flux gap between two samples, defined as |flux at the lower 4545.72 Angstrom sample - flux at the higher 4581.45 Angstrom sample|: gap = 5.5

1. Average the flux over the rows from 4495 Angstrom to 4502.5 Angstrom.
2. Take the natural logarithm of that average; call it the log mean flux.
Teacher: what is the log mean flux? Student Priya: 2.34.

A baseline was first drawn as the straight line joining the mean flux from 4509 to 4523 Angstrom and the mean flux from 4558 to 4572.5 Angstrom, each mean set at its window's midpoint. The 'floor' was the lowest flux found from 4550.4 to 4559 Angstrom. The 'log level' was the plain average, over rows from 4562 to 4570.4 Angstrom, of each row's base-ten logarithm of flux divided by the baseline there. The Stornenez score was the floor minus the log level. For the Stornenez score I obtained 10.4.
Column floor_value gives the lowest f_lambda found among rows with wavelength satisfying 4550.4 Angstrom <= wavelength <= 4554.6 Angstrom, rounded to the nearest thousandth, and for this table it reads 10.440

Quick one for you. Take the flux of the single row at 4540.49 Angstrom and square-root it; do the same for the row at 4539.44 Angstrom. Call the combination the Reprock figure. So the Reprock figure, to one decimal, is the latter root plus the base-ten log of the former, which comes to 3.8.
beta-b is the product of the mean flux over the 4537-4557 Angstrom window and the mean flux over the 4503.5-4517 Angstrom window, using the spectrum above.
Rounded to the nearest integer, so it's 151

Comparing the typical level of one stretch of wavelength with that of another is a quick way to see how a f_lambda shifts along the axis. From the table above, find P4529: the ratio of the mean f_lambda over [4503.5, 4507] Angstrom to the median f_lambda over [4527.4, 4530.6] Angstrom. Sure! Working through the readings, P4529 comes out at 1.42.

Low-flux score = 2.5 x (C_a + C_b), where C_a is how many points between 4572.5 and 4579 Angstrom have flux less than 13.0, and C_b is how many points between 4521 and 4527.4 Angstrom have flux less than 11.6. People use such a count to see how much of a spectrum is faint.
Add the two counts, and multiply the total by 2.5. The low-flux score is 22.5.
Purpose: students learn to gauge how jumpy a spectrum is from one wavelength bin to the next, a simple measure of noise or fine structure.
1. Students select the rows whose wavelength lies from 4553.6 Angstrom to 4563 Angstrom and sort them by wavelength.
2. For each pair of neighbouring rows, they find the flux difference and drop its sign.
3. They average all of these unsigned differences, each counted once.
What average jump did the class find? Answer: 1.7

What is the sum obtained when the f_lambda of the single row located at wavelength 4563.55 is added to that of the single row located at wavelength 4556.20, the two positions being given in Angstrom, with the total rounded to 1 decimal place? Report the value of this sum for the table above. 25.6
